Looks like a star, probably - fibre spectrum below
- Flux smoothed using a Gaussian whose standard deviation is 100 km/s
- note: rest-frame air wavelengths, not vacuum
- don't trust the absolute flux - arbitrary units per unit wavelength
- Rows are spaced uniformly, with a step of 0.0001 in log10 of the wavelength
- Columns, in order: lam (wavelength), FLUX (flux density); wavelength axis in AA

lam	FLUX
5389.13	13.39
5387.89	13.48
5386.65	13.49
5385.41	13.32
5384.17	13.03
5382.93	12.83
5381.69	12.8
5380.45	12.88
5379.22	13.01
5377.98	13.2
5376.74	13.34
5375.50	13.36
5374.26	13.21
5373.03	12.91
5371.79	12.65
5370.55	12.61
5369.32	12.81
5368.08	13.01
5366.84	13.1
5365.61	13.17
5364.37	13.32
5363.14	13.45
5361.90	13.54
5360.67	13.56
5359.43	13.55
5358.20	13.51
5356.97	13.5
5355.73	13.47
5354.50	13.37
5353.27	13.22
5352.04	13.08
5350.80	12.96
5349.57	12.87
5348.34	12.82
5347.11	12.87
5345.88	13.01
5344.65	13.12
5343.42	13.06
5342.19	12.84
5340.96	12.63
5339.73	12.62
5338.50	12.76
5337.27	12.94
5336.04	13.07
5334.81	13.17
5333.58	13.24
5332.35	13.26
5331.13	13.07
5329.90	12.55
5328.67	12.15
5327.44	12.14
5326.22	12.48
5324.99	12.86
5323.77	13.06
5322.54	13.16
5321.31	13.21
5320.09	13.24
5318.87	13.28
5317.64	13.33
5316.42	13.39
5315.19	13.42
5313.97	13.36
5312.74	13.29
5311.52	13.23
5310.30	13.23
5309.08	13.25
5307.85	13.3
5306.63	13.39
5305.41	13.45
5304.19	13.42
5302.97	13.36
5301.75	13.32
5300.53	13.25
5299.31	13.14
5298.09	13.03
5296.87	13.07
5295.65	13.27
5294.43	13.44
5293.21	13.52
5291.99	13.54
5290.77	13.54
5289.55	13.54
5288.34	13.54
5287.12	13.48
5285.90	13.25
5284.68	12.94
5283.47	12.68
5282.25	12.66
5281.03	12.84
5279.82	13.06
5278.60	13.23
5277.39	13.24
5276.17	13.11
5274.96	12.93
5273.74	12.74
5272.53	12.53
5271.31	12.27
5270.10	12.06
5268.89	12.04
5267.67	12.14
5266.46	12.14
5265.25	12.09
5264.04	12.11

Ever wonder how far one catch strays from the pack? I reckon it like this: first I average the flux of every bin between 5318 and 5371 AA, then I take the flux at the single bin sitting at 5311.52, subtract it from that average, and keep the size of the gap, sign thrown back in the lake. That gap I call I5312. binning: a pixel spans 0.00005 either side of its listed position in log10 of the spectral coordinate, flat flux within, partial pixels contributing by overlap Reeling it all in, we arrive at 0.19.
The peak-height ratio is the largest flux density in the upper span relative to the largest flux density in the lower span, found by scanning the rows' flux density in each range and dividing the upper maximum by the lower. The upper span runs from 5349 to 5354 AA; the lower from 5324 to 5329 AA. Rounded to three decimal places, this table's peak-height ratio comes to 1.028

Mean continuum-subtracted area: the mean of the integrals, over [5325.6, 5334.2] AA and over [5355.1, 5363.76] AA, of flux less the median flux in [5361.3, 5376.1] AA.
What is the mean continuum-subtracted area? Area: -0.2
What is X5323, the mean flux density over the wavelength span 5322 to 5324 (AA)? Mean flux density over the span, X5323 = 13.1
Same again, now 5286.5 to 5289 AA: 13.5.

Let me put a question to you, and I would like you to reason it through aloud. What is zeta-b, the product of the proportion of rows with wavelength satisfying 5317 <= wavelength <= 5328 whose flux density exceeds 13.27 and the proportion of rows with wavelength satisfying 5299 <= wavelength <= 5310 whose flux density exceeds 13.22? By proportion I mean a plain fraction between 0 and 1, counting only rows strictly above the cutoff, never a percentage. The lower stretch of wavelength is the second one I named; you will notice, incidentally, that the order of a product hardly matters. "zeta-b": 0.20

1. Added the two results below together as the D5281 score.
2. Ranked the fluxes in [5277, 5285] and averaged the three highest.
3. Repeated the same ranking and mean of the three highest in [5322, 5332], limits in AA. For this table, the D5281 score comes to 26.3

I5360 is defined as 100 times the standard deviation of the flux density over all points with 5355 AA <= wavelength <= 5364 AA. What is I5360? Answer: 4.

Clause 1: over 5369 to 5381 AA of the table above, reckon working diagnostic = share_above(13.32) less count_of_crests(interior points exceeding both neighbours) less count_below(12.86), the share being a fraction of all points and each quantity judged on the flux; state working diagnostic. -3.8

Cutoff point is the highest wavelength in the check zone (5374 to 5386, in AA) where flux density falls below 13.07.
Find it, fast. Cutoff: 5384.17 AA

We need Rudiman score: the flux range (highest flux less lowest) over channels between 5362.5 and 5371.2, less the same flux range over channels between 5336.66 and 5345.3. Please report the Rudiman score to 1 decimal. 0.3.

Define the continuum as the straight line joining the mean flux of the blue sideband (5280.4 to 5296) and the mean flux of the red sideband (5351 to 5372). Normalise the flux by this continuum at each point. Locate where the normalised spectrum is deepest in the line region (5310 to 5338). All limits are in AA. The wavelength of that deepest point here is 5327.44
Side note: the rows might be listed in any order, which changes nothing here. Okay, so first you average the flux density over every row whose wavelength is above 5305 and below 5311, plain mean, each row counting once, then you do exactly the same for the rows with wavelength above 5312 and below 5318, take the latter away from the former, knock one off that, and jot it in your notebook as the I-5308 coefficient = -1.03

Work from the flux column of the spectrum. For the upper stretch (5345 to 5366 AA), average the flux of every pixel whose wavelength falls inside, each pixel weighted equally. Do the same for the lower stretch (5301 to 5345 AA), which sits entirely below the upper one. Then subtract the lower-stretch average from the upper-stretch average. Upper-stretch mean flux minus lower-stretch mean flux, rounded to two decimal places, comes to 0.18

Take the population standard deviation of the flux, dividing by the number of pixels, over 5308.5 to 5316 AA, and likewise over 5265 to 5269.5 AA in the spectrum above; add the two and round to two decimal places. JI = 0.11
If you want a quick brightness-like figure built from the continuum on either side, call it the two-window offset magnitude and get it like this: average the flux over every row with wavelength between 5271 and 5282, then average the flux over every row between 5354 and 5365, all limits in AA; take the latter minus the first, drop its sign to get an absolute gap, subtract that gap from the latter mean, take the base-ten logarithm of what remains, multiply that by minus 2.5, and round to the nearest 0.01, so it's -2.78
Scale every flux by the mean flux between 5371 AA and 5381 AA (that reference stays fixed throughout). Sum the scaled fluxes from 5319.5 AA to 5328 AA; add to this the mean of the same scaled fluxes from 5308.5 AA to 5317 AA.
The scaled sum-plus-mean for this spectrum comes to 7.92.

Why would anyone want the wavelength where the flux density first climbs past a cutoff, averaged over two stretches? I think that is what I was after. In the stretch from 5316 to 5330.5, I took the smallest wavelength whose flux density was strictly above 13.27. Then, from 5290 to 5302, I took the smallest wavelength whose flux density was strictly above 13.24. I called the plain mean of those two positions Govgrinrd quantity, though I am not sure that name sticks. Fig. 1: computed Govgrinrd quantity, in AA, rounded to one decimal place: 5303.6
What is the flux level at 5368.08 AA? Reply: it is 13.01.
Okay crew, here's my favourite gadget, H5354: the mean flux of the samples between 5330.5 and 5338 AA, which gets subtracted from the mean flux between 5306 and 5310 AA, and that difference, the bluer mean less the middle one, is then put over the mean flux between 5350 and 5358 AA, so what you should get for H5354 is 0.014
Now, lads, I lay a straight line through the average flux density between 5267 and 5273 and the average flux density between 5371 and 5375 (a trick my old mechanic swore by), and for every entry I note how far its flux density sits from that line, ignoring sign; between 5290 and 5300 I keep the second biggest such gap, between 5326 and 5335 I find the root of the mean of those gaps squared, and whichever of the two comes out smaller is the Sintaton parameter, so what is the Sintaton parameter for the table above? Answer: 0.45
